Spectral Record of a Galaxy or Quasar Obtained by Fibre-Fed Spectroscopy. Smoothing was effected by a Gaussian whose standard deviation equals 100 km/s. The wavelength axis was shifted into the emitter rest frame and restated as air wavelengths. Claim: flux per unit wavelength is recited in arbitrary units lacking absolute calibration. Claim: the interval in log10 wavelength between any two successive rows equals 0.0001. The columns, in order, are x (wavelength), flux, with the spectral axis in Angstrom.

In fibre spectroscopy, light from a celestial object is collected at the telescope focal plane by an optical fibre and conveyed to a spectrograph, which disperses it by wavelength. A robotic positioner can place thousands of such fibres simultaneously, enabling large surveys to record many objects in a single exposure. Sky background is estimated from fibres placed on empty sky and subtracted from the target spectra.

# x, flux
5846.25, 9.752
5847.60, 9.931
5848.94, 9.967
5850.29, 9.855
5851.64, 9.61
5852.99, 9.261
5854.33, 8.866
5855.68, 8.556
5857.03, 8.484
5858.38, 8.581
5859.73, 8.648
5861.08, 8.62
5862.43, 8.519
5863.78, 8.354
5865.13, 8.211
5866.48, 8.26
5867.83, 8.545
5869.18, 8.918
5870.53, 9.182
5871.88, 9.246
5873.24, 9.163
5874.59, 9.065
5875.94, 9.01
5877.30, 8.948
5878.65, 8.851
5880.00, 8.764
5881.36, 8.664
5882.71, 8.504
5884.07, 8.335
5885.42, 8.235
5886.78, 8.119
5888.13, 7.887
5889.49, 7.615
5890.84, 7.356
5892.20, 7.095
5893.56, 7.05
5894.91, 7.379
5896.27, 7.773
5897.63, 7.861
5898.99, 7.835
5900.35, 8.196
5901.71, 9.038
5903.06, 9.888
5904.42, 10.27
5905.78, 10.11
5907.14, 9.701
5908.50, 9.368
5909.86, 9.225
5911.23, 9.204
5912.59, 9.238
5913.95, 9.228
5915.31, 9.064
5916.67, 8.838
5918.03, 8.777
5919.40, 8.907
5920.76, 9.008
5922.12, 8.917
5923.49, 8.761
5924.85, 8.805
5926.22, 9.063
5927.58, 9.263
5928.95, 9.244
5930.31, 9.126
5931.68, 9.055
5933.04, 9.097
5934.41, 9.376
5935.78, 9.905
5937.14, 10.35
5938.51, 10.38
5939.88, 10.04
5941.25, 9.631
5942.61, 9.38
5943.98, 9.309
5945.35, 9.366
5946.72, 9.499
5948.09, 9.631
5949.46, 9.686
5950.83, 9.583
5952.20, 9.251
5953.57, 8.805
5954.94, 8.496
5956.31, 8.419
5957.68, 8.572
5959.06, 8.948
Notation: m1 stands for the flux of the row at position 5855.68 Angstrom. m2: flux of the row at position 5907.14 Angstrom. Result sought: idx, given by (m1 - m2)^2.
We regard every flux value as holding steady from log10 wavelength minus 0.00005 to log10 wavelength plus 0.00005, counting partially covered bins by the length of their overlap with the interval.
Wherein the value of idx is 1.31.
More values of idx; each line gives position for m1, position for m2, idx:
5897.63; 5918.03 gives 0.84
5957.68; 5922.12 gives 0.12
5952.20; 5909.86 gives 0.00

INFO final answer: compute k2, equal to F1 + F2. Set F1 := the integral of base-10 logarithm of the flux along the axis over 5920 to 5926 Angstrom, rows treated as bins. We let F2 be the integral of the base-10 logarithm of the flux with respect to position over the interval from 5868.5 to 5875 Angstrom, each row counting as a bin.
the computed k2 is 11.9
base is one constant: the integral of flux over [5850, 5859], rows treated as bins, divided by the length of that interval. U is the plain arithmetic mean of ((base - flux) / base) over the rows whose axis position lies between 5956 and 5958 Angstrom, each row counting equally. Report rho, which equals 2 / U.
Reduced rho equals 36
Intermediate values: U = 0.056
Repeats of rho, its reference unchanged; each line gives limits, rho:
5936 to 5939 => -13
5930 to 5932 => -190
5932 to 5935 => -75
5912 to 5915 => -76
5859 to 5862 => 50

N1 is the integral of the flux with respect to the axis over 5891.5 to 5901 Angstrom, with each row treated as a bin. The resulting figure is 72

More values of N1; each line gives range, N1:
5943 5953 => 95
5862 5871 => 77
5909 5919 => 91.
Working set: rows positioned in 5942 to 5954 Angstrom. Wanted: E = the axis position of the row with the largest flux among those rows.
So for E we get 5949.46 Angstrom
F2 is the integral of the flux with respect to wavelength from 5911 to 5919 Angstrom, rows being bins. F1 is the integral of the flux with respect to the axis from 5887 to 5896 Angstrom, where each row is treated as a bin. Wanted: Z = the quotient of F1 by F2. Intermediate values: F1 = 67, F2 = 72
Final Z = 0.93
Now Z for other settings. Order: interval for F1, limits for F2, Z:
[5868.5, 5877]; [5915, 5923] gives 1.08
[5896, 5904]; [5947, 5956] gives 0.82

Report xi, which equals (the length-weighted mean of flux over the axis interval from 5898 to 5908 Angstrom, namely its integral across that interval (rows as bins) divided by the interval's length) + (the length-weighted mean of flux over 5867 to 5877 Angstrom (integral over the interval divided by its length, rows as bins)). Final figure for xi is 18.3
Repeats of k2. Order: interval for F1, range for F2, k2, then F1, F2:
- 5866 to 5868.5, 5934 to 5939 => 7.3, 2.3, 5.0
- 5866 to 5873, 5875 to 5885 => 16.0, 6.6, 9.4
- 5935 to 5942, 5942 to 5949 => 13.8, 7.0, 6.8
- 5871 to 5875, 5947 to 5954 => 10.7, 3.8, 6.8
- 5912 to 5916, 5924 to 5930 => 9.6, 3.9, 5.8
